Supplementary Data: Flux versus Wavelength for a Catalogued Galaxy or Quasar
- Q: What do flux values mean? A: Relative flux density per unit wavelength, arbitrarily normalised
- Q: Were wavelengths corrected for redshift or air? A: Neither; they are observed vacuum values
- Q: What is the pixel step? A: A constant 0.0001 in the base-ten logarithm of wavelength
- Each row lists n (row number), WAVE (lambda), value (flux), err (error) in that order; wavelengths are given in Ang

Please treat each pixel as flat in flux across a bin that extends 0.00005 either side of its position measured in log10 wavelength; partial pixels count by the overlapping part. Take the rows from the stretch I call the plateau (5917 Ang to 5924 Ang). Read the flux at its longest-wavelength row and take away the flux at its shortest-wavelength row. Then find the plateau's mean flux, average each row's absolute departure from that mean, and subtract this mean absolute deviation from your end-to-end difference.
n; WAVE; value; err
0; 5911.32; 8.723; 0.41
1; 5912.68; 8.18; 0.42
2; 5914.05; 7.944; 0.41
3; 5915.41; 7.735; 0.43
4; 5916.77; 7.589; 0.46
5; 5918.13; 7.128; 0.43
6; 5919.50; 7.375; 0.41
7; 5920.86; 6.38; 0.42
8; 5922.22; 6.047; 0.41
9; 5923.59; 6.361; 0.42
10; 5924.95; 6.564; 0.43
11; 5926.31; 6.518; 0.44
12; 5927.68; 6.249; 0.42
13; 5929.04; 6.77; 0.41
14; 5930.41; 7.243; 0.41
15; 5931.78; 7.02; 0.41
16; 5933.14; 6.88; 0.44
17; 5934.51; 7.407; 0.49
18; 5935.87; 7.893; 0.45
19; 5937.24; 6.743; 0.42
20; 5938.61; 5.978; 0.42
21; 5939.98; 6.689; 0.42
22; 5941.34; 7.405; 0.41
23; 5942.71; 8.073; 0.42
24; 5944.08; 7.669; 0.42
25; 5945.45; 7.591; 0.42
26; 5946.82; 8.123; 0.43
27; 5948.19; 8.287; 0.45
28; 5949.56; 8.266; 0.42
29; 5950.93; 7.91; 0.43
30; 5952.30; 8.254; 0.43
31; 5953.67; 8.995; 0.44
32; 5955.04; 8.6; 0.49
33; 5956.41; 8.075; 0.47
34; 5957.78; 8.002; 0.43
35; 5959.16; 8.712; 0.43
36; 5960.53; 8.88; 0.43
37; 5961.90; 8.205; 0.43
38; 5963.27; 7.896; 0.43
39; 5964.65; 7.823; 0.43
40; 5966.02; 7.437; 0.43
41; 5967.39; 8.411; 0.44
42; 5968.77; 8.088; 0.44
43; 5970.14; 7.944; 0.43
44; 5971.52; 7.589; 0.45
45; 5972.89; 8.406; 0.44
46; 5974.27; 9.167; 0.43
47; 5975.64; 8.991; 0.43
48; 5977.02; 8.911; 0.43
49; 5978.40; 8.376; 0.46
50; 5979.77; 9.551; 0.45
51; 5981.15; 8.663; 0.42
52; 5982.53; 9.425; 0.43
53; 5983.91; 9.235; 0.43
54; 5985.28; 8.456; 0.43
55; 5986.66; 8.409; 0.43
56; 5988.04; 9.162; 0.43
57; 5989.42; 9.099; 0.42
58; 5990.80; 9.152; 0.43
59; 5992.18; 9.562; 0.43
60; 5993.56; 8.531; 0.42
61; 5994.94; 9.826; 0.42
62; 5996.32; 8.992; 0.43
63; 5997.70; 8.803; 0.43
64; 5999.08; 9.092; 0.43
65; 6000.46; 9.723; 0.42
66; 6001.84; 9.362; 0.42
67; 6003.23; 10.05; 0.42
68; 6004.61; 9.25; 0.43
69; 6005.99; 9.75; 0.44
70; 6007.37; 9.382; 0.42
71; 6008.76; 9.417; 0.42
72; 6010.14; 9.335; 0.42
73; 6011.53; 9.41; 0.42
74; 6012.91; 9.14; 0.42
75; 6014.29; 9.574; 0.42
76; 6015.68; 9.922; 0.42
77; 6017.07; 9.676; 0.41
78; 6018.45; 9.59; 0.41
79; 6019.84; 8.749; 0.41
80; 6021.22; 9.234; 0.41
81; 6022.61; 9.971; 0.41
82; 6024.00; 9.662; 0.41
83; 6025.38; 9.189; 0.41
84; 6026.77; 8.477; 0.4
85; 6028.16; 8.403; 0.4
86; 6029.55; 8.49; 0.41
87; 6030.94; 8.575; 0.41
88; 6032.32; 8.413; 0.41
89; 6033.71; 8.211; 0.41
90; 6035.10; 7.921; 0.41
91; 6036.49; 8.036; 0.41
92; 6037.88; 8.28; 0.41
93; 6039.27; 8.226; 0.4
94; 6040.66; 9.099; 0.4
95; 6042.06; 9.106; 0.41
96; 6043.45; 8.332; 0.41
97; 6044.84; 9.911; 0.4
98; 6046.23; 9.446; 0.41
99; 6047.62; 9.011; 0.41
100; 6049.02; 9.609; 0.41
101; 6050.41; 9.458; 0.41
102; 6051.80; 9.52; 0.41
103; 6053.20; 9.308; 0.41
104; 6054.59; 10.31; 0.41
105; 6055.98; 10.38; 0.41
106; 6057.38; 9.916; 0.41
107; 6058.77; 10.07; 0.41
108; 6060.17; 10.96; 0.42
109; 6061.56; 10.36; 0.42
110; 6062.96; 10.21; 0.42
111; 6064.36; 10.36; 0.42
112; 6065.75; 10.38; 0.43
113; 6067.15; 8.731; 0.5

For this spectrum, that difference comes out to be -1.2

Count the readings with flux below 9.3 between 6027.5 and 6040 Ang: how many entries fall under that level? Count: 9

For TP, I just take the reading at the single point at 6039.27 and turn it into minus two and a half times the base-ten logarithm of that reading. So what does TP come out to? -2.29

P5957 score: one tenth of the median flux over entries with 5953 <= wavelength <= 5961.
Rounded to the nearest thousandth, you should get 0.866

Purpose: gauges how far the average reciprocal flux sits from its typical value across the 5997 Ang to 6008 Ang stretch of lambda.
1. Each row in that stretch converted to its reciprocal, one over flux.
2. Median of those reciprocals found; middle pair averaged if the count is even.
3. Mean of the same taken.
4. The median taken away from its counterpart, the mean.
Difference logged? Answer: -0.0004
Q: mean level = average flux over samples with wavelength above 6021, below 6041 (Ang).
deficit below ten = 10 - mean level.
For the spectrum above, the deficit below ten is 1.3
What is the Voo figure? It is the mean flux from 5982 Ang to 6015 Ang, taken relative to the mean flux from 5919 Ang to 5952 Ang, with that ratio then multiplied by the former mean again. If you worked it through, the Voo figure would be 12.0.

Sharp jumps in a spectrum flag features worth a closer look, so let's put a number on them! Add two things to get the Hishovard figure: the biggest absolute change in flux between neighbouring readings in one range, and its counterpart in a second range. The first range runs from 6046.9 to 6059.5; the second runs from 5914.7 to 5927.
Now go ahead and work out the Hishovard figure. 2.00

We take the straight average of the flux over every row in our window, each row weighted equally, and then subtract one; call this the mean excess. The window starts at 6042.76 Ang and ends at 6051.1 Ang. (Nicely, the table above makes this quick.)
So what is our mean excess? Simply 8.3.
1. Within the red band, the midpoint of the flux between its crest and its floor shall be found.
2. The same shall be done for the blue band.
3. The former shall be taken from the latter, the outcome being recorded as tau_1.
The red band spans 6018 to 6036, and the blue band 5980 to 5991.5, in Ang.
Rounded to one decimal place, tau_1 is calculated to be 0.0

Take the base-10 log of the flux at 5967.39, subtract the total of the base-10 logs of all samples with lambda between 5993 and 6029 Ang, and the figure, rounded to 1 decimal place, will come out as -24.3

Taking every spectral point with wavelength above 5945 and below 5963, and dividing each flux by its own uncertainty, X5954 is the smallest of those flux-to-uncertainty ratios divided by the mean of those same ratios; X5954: 0.91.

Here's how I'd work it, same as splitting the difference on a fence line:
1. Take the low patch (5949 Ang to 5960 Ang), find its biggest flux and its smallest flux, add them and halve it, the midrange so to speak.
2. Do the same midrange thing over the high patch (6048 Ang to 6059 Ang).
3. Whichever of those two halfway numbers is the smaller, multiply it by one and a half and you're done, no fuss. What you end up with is 12.7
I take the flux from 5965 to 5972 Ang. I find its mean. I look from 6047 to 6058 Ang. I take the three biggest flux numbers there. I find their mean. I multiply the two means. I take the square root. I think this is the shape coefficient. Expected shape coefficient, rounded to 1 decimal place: 9.0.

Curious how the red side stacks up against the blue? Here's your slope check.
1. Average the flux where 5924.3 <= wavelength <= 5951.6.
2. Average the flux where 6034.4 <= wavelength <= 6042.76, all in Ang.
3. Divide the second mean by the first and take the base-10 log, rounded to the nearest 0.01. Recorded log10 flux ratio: 0.07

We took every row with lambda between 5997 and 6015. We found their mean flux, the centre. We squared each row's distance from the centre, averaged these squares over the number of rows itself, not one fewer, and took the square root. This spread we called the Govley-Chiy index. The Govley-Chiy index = 0.31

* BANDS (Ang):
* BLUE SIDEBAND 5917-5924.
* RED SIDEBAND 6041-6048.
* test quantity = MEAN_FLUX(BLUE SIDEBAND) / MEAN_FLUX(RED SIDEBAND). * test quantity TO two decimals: 0.73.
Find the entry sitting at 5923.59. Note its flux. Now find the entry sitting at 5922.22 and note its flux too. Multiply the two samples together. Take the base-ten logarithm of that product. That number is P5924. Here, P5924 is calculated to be 1.59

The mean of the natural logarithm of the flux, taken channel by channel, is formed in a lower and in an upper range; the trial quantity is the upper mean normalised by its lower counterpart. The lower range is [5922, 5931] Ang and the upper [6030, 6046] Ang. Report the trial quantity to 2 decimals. 1.14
